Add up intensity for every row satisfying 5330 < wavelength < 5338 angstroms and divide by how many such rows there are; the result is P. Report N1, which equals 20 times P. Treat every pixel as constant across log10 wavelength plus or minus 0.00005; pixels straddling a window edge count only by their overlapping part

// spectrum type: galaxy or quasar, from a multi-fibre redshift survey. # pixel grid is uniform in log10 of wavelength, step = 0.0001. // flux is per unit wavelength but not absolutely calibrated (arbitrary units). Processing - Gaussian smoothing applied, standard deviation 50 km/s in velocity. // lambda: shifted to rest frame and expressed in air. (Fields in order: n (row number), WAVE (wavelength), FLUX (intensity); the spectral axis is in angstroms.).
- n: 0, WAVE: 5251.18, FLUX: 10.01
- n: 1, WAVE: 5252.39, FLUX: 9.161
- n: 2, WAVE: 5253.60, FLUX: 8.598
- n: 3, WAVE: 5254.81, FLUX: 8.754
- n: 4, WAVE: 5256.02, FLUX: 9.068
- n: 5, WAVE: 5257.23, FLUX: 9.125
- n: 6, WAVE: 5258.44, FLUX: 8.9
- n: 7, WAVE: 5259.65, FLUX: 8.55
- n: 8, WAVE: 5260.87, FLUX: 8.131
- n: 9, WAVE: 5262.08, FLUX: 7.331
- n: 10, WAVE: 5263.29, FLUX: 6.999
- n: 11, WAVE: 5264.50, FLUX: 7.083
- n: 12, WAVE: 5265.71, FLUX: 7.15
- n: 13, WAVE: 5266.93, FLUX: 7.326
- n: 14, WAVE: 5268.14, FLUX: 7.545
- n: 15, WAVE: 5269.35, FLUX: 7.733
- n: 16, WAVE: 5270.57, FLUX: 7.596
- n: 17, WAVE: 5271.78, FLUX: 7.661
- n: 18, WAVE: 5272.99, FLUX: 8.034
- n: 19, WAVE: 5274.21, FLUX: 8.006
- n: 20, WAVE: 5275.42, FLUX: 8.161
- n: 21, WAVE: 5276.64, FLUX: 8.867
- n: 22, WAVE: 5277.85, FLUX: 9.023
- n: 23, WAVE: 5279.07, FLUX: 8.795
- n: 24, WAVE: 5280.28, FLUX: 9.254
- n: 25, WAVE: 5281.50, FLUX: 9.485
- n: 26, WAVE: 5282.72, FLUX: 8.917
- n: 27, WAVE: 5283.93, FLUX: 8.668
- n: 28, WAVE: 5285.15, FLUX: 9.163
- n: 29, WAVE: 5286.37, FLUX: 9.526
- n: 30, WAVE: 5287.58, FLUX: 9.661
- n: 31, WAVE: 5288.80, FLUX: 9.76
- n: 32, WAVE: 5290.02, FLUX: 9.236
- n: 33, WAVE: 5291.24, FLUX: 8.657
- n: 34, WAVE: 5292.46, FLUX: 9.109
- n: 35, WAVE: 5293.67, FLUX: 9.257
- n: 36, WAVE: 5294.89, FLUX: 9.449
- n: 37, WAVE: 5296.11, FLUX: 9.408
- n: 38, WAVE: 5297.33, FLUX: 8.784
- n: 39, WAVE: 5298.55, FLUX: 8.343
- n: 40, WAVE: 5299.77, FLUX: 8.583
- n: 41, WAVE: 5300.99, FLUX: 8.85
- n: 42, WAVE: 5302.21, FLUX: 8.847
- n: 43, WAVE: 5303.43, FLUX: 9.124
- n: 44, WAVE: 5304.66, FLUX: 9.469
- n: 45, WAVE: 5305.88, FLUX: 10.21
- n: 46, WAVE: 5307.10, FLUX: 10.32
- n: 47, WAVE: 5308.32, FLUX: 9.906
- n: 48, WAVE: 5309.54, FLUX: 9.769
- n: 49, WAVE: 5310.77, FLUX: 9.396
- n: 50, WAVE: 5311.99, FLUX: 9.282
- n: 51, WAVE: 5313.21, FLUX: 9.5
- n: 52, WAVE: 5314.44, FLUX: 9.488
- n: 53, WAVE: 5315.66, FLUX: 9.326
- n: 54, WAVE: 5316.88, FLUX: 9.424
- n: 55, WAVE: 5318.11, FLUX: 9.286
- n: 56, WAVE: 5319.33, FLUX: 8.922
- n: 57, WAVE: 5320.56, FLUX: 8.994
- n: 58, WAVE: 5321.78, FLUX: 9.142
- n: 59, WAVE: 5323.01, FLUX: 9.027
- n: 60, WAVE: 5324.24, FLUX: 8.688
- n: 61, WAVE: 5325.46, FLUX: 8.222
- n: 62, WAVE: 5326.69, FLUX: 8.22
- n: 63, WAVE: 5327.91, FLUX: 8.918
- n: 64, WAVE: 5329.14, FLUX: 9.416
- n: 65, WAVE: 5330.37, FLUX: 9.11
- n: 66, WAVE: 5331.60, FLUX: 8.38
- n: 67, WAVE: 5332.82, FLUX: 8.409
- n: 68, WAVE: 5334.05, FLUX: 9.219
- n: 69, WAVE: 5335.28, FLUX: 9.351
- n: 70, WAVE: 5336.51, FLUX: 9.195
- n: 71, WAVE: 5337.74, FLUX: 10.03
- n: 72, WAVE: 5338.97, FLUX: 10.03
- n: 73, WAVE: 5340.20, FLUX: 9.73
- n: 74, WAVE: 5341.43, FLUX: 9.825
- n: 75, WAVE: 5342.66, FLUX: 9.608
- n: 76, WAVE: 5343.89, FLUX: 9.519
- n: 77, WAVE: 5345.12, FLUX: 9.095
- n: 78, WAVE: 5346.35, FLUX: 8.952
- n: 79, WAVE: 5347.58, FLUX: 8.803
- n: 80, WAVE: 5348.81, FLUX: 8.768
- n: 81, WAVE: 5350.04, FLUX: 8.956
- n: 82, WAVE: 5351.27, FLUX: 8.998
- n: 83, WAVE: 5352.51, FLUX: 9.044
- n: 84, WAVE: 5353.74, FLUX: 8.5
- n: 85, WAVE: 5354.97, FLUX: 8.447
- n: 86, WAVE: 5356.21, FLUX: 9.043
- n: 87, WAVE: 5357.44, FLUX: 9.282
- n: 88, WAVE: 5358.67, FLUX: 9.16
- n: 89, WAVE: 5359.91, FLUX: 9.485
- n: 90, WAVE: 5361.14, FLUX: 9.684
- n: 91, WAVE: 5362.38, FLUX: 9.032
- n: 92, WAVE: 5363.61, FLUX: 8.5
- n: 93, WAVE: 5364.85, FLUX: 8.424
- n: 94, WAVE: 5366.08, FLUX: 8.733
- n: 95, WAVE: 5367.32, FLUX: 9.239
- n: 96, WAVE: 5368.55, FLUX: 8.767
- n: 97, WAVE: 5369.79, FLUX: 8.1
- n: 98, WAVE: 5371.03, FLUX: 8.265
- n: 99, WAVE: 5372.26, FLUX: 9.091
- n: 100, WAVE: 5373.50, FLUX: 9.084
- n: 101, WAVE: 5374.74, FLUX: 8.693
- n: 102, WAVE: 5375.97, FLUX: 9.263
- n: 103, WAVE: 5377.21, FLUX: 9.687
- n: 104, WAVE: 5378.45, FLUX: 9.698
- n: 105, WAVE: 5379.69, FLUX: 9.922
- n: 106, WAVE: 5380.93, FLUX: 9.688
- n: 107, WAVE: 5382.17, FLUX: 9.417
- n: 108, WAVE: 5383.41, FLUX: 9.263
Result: 182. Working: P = 9.10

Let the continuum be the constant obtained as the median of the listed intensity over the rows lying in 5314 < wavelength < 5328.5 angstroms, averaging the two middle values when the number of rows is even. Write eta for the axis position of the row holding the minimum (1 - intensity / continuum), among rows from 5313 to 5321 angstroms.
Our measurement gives 5313.21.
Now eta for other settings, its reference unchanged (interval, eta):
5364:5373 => 5367.32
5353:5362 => 5361.14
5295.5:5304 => 5296.11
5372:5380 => 5379.69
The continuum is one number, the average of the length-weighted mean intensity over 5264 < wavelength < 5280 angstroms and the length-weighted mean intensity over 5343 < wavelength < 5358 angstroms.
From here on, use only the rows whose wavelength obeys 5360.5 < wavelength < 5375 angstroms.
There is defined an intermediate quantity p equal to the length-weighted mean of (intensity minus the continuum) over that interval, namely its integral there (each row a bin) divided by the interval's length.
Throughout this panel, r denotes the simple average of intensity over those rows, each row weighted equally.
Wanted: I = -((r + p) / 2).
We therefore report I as -4.6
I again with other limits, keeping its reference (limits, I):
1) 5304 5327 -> -5.1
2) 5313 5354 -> -4.9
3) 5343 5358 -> -4.7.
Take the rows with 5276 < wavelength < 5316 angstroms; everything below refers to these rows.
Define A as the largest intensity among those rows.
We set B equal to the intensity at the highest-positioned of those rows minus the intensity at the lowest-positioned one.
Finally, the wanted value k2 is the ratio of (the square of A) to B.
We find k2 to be 232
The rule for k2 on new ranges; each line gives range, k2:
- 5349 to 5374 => 733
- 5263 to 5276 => 57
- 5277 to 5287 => 180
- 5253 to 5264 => -52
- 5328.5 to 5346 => -313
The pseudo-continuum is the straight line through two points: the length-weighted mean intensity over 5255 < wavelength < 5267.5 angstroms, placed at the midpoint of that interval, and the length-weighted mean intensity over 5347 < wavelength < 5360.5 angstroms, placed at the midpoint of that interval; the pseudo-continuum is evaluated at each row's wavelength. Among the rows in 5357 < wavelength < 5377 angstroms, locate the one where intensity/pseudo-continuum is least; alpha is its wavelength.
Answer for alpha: 5369.79 angstroms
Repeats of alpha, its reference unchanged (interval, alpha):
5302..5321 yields 5319.33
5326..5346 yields 5326.69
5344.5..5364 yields 5363.61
